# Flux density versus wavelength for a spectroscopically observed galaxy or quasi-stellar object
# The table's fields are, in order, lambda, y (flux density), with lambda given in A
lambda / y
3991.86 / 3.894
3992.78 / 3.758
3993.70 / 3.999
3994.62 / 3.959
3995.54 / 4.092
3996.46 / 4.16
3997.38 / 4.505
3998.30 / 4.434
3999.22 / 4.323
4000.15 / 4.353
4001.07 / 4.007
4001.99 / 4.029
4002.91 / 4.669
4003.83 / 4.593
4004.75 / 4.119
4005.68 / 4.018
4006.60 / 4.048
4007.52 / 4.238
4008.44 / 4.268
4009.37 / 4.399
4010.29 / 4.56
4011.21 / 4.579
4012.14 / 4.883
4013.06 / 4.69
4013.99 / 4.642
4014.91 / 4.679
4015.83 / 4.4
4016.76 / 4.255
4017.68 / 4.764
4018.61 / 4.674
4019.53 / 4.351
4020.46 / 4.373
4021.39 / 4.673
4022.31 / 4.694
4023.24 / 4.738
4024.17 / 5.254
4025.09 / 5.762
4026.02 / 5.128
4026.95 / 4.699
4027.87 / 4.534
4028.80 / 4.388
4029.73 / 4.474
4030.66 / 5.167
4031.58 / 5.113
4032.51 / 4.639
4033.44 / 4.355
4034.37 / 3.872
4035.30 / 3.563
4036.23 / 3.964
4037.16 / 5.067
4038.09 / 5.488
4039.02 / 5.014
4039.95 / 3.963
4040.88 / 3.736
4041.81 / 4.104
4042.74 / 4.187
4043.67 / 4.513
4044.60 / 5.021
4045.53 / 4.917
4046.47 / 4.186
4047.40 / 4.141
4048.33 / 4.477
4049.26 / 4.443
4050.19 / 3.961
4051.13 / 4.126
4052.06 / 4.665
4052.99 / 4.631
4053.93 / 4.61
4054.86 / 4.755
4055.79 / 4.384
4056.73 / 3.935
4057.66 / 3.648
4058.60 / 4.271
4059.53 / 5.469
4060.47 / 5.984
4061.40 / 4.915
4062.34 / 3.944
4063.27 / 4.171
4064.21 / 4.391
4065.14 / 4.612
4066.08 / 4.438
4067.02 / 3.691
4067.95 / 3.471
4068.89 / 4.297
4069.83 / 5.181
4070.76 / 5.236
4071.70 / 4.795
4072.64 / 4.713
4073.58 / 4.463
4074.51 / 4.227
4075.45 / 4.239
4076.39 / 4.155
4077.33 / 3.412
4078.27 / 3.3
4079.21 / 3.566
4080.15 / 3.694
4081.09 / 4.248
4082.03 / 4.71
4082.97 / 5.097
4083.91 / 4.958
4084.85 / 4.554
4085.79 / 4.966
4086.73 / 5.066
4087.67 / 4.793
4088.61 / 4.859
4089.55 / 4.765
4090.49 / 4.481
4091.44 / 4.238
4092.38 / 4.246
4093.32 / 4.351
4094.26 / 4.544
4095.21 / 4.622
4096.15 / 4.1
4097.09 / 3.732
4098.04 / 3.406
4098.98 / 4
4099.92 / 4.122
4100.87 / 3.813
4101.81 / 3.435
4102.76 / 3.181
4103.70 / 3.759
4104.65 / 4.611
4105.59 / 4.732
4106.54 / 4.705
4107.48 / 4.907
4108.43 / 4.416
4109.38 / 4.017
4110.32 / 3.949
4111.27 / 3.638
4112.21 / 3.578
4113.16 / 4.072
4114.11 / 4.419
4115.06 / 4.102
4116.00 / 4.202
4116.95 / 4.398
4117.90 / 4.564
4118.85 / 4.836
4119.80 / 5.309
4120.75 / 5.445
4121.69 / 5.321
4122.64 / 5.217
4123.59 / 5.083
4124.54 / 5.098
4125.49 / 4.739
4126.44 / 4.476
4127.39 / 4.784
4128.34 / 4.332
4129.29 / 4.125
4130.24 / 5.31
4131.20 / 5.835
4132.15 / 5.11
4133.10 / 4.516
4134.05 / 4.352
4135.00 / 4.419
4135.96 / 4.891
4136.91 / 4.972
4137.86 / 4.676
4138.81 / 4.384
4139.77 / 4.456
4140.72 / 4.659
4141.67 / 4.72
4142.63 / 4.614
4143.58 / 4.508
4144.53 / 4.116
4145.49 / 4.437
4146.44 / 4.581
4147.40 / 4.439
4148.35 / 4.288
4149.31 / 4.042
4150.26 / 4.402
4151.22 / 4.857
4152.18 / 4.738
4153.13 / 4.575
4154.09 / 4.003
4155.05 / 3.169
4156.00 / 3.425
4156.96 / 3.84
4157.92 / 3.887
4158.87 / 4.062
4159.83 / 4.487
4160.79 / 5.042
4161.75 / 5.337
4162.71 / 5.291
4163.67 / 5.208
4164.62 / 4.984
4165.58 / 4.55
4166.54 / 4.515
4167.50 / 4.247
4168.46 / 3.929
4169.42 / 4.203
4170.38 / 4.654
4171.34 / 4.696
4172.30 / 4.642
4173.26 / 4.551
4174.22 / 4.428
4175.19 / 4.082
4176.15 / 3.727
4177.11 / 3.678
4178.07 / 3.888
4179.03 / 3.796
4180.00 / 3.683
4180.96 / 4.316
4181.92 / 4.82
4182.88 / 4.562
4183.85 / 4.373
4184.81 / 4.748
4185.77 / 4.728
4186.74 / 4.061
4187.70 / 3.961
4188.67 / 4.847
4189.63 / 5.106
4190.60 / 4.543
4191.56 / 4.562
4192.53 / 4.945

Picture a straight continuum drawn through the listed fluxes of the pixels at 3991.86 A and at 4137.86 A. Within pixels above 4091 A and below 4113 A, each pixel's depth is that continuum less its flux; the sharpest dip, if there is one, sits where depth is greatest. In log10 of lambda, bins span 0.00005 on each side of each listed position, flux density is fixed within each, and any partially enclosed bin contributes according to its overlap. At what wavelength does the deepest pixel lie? 4102.76 A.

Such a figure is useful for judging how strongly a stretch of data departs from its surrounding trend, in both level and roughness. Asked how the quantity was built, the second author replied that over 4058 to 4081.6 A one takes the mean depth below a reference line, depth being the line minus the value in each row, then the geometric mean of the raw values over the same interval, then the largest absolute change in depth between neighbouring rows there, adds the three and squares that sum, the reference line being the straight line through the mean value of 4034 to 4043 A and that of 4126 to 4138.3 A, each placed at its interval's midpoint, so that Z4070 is 31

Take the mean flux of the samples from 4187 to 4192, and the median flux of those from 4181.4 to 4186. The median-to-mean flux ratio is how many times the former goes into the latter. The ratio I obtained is 1.03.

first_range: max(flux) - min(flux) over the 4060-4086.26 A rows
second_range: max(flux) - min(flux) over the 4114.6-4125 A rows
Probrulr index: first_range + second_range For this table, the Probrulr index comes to 4.0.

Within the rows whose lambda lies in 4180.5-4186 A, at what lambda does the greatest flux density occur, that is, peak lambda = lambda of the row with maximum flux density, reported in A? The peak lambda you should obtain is 4181.92 A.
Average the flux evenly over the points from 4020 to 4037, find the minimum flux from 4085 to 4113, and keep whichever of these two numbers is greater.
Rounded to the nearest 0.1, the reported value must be 4.6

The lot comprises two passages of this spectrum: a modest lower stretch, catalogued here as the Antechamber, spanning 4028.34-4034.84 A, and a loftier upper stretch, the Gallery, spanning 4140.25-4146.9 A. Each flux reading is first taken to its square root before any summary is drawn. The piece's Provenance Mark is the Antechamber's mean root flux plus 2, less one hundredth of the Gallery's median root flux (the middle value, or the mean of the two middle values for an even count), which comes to 4.11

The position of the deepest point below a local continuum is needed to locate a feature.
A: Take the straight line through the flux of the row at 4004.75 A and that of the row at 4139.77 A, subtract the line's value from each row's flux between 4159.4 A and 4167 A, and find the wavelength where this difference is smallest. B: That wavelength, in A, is 4159.83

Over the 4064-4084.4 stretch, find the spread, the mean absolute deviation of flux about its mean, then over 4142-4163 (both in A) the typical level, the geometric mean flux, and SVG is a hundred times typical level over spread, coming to 927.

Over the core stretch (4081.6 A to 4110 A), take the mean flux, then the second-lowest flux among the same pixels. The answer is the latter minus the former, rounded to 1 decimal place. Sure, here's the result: -1.0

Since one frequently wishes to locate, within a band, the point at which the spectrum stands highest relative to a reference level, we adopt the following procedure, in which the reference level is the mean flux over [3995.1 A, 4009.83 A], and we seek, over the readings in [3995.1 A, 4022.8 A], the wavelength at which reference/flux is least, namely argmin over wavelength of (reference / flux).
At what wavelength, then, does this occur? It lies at 4012.14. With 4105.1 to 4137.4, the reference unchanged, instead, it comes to 4131.20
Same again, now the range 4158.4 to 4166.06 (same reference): 4161.75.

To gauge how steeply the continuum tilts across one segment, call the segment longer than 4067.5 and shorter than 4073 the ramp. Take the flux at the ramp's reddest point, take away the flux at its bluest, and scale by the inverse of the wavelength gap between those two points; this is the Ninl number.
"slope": 0.26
